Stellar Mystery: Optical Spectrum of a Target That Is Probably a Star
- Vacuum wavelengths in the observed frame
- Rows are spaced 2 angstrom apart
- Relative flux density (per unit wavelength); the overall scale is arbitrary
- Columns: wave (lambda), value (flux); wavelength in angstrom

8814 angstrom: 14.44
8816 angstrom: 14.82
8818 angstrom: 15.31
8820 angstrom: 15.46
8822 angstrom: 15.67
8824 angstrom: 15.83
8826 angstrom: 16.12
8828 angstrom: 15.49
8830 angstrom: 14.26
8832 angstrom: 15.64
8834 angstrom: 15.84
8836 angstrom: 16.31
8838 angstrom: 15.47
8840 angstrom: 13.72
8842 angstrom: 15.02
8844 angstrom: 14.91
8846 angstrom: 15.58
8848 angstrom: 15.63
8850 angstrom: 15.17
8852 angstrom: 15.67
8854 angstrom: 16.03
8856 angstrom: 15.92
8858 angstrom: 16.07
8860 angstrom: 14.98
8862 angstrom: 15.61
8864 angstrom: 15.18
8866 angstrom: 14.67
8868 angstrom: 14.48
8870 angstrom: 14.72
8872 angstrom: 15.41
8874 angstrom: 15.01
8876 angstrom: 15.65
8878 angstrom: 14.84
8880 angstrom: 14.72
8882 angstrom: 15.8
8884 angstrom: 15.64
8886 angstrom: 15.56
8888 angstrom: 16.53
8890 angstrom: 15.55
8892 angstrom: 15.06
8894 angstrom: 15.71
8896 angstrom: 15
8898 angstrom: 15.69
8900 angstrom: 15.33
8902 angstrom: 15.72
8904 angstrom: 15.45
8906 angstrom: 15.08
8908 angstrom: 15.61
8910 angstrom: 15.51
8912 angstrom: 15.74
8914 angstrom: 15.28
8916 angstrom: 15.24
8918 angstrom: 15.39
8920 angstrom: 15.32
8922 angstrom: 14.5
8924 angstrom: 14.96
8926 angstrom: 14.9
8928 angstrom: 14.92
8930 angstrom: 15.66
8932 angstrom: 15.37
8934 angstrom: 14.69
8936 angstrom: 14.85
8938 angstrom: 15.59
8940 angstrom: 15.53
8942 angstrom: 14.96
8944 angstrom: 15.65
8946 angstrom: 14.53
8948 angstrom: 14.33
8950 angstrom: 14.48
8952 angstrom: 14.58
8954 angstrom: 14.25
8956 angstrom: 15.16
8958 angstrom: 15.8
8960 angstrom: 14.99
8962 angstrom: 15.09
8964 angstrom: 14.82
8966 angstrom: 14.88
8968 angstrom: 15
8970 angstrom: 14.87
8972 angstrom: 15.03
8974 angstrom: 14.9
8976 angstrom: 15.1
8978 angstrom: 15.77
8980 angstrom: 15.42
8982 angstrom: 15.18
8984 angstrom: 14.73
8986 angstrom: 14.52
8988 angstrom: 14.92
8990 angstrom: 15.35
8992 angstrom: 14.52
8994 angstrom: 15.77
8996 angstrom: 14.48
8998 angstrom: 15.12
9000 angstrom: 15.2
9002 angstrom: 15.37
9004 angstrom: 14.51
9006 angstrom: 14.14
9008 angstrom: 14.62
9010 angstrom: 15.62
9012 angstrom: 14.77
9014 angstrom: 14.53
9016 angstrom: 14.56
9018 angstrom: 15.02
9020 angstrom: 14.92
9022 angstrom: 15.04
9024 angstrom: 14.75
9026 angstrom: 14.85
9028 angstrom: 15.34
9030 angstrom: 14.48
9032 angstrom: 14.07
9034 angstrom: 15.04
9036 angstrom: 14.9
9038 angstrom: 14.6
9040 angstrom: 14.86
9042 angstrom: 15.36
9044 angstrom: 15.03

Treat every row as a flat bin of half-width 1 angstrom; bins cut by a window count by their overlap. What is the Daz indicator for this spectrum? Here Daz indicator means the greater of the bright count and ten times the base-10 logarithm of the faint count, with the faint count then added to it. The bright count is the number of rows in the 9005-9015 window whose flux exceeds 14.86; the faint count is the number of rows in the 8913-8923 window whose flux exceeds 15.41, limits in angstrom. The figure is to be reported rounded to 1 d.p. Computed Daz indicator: 1.0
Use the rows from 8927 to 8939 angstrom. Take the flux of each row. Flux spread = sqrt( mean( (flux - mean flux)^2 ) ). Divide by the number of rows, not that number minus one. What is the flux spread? 0.38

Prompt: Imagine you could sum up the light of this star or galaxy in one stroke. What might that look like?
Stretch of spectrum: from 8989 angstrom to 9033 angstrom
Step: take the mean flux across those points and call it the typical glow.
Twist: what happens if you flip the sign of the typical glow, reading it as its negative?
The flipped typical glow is -14.9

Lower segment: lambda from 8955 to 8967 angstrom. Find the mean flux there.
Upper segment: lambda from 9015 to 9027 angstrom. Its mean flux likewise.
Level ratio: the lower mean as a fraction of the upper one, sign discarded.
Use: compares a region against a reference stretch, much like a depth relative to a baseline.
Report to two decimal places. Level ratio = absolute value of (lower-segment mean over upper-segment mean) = 1.02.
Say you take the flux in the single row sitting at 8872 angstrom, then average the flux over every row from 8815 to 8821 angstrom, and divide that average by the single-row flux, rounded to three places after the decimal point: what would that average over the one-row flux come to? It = 0.986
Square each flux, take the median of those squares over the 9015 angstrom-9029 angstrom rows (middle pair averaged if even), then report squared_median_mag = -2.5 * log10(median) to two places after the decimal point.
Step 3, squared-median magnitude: -5.87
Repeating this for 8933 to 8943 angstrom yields -5.87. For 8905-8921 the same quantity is -5.93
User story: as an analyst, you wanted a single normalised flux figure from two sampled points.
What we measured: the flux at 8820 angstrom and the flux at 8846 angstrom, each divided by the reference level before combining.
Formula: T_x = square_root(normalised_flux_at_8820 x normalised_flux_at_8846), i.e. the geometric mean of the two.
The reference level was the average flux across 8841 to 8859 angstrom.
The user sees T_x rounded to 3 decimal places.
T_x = 0.998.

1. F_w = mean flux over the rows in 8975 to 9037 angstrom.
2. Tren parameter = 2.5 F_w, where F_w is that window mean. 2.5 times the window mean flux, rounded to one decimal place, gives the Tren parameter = 37.3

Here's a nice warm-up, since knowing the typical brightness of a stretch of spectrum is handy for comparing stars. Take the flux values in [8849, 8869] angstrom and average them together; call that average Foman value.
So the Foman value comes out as 15.4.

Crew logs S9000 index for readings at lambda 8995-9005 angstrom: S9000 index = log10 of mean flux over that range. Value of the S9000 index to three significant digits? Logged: 1.17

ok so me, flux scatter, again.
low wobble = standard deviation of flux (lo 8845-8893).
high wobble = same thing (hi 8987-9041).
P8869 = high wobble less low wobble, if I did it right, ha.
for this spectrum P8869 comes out -0.10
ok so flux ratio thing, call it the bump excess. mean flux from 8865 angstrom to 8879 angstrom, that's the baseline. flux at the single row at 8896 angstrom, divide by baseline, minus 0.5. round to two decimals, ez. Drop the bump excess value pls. 0.50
